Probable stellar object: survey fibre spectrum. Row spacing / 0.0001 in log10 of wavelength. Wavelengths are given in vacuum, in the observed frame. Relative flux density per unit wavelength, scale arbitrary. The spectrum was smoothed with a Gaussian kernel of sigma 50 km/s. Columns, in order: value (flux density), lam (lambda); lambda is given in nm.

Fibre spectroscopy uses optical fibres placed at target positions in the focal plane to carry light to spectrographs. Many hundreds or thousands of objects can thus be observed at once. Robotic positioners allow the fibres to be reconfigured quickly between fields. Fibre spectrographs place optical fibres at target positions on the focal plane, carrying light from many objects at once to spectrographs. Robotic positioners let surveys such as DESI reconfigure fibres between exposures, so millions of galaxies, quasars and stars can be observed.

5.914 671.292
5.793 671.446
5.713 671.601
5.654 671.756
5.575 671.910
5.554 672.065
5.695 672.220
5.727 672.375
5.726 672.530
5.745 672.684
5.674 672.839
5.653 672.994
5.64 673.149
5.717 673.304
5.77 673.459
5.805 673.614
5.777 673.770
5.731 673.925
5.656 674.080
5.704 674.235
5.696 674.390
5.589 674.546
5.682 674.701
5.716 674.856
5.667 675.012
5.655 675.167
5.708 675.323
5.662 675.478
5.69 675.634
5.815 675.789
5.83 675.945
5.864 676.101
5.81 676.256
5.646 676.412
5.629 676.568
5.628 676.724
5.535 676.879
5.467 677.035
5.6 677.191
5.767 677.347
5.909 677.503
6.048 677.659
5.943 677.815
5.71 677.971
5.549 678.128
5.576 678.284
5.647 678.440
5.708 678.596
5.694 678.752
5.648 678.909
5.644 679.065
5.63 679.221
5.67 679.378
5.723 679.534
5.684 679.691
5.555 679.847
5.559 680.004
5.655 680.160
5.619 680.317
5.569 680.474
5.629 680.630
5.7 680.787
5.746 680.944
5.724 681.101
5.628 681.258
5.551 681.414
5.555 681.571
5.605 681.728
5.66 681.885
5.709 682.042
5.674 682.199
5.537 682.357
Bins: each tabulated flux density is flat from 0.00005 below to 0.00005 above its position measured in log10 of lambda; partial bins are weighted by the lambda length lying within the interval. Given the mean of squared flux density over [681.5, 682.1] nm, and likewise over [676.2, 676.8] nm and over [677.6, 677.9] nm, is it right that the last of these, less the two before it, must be -28.0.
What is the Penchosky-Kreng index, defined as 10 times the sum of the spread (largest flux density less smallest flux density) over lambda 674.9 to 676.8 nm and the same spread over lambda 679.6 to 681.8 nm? 4.3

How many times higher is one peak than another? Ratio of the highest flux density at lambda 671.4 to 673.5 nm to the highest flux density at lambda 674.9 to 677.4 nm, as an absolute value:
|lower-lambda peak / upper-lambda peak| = 0.988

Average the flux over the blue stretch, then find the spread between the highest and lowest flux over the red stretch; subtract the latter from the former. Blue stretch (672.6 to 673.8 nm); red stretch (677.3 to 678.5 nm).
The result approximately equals 5.22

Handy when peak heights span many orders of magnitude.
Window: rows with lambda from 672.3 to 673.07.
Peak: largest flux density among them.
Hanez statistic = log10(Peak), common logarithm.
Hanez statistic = 0.759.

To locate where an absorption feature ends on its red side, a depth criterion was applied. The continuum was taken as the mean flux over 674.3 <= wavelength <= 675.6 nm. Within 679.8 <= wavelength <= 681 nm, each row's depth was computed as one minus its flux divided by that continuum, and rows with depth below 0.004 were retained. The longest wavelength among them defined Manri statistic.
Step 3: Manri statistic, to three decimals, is 680.944 nm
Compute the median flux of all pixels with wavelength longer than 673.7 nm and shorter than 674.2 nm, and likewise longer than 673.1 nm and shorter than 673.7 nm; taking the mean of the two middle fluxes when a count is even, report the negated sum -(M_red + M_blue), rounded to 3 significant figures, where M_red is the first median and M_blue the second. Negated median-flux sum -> -11.5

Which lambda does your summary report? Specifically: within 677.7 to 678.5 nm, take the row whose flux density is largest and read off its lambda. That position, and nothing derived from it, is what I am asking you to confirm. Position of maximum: 677.815 nm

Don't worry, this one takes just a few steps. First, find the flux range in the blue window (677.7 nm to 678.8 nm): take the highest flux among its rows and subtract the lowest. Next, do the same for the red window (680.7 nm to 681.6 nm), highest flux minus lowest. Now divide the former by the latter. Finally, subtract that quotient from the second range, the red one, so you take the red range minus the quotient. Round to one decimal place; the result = -1.8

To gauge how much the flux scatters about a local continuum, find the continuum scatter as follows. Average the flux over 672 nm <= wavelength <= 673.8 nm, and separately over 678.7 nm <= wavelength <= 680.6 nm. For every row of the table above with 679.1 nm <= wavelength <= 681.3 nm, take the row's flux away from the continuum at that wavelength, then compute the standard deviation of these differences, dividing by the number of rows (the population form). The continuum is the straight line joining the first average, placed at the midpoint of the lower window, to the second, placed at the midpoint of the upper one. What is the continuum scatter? 0.061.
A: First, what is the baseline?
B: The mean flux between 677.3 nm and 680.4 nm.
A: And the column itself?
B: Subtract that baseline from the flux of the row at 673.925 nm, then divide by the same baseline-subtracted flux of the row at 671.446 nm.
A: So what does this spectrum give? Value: 0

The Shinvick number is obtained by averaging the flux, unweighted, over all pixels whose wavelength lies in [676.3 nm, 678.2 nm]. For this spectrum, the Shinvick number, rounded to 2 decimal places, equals 5.70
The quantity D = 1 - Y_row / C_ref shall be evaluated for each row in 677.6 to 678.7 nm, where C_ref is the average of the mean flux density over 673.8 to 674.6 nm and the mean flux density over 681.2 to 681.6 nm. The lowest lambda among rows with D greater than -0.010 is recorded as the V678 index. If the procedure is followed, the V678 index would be 678.128 nm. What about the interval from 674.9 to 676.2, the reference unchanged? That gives 675.012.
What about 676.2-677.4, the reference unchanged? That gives 676.412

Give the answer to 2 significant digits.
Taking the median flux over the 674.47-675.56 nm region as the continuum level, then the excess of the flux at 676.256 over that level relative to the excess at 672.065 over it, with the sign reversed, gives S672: 1.3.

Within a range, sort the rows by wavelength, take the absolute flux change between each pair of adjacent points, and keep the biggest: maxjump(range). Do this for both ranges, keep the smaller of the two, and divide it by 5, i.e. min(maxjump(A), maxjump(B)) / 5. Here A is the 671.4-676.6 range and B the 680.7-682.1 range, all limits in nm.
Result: 0.019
